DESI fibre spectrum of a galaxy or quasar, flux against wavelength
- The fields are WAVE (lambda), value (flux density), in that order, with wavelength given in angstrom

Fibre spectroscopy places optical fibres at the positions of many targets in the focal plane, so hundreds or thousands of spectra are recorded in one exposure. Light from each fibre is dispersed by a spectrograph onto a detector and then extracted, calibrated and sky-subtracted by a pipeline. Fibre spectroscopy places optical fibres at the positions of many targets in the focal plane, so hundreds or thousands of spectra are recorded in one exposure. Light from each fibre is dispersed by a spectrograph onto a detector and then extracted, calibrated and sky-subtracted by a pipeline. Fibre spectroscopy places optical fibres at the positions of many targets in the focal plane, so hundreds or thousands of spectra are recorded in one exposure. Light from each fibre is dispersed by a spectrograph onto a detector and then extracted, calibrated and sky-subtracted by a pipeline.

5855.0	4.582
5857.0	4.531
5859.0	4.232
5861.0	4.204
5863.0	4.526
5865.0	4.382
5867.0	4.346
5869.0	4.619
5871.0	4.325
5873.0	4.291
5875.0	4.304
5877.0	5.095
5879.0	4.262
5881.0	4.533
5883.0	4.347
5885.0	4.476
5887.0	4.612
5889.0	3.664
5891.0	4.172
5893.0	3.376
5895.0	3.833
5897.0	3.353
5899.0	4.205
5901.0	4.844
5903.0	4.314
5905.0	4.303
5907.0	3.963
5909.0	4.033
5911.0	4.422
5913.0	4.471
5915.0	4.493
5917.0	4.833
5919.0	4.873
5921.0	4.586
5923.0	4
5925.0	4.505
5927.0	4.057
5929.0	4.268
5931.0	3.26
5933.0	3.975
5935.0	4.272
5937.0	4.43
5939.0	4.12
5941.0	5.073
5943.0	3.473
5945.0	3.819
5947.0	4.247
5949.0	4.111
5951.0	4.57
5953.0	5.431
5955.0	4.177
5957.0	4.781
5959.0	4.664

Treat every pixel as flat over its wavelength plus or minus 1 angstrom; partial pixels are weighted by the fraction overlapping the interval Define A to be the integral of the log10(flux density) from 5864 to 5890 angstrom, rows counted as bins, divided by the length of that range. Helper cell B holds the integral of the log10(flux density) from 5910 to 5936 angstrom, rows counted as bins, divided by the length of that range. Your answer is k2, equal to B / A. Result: 0.98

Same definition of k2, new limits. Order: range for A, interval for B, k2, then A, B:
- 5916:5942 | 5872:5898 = 0.98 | 0.634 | 0.618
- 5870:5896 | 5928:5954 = 0.99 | 0.627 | 0.623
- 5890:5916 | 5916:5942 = 1.03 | 0.614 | 0.634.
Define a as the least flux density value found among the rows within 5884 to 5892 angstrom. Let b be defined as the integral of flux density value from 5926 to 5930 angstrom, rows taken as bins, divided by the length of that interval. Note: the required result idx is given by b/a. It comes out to 1.14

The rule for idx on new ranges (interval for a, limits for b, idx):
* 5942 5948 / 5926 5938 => 1.16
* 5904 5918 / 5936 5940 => 1.08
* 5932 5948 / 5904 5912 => 1.20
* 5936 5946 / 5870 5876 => 1.24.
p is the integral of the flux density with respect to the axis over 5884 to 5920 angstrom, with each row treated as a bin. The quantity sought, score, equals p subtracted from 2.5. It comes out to -150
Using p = 152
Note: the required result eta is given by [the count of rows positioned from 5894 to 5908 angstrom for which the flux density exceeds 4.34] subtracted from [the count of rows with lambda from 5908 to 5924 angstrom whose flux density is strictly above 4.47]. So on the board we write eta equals 4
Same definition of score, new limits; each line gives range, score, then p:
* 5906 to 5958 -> -222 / 224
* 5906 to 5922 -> -69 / 71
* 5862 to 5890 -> -121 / 124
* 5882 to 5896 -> -54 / 57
